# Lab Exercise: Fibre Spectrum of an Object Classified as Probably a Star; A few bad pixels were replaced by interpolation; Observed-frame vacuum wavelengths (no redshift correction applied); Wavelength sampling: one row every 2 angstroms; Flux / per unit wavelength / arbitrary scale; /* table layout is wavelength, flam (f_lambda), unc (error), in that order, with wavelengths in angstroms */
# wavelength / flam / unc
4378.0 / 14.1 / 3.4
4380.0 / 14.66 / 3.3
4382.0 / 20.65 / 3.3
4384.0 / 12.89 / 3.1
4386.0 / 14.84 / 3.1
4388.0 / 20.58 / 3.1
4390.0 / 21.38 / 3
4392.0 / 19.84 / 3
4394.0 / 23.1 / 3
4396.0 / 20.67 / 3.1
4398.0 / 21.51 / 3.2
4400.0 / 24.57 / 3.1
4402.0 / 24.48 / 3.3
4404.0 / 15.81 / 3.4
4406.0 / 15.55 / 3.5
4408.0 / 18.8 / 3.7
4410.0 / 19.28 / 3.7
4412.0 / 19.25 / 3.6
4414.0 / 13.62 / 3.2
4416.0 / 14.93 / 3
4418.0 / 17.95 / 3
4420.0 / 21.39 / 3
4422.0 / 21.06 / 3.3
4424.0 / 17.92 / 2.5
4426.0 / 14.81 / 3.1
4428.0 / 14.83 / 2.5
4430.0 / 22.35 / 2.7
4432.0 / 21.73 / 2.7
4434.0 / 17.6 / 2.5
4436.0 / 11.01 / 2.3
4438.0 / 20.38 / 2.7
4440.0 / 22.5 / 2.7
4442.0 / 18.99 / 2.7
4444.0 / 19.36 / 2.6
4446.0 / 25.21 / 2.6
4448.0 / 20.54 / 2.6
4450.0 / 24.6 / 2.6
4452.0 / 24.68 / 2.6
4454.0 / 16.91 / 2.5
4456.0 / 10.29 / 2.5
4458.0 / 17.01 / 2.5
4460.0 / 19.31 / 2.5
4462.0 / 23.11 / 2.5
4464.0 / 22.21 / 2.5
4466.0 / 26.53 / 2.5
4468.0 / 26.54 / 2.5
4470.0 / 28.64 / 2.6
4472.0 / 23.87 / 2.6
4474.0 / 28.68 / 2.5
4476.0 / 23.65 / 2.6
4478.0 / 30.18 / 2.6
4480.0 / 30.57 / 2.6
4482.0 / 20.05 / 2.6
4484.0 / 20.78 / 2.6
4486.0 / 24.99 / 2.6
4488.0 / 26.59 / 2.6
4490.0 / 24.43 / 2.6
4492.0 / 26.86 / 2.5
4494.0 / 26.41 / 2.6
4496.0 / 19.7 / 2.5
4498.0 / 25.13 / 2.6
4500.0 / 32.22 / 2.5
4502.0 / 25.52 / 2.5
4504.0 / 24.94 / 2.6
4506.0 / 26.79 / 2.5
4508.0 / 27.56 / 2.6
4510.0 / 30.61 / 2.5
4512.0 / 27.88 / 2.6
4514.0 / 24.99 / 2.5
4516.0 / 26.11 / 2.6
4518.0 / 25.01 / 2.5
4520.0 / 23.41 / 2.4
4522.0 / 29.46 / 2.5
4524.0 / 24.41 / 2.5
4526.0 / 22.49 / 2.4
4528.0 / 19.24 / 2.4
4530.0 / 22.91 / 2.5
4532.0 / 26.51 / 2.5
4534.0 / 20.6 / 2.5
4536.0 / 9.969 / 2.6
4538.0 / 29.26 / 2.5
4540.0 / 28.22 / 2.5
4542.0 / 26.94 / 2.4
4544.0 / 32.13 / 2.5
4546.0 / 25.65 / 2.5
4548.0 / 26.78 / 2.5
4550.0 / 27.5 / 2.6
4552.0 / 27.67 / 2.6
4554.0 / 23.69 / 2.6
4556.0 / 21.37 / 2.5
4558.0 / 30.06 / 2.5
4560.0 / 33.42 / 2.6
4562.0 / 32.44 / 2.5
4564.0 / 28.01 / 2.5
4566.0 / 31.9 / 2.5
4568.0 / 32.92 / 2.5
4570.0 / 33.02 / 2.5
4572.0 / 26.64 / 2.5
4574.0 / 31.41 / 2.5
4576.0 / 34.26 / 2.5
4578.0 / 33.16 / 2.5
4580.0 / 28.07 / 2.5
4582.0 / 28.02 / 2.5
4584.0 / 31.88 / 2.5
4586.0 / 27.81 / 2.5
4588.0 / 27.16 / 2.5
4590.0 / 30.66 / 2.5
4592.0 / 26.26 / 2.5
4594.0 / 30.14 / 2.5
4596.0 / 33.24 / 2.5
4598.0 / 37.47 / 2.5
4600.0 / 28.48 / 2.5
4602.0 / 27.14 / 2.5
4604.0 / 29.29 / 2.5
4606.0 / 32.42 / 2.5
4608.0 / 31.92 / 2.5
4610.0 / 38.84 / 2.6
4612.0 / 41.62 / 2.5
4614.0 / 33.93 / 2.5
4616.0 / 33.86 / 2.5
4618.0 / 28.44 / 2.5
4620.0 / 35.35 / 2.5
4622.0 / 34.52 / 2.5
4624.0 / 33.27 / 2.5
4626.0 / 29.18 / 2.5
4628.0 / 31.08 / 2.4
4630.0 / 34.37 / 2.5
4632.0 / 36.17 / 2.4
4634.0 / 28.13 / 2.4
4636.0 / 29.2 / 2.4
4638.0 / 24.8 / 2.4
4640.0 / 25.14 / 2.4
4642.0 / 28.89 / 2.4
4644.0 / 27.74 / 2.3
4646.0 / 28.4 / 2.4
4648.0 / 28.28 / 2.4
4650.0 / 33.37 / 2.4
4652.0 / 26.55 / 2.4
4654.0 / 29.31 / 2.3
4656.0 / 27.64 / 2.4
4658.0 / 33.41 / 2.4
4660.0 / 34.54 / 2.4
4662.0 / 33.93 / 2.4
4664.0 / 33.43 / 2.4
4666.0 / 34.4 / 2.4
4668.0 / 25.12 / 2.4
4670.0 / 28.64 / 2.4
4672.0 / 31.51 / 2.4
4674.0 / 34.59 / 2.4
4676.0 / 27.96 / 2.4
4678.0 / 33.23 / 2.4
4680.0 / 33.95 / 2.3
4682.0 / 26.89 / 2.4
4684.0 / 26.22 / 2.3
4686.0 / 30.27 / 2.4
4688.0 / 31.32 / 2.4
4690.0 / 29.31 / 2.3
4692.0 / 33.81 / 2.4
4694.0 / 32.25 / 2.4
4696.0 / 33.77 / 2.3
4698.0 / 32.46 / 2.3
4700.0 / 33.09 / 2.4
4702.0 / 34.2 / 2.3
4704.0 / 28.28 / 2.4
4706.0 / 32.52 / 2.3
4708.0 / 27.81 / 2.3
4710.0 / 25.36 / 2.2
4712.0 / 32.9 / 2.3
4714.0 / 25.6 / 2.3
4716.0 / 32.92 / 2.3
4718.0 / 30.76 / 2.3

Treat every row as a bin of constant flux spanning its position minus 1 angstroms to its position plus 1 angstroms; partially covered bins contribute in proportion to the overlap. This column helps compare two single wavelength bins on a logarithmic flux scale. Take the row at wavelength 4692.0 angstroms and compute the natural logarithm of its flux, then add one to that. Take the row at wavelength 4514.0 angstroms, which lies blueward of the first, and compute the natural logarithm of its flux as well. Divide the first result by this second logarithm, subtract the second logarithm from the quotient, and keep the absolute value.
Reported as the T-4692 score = 1.81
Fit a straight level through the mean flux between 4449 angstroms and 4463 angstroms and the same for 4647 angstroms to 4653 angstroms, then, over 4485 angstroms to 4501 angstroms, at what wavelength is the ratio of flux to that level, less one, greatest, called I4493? 4500.0 angstroms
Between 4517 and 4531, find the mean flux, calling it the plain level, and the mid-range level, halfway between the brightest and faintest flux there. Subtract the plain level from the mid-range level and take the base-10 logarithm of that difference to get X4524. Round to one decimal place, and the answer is -0.3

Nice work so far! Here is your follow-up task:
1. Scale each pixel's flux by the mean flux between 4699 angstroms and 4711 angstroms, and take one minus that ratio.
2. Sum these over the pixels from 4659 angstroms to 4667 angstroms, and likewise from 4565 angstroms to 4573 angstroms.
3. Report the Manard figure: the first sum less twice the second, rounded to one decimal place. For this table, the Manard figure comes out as -0.3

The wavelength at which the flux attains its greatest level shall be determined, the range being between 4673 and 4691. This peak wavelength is 4674.0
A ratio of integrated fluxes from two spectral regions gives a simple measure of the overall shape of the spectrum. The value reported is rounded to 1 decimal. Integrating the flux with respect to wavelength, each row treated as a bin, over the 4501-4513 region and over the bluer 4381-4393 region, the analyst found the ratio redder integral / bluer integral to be 1.5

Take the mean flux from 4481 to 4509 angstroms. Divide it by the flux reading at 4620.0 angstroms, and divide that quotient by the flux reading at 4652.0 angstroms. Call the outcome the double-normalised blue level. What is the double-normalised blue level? 0.0268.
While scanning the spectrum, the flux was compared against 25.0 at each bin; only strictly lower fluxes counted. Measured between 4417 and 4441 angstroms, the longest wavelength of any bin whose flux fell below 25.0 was 4440.0 angstroms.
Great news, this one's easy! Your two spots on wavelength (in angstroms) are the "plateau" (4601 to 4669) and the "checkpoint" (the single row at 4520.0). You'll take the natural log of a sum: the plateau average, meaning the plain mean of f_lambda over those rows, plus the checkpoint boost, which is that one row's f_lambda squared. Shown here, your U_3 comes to 6.36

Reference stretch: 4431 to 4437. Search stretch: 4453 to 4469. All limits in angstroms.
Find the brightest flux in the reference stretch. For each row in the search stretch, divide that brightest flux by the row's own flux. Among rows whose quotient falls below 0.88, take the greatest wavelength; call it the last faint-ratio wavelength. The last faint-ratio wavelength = 4468.0 angstroms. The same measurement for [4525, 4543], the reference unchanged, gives 4542.0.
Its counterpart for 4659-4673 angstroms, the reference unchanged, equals 4672.0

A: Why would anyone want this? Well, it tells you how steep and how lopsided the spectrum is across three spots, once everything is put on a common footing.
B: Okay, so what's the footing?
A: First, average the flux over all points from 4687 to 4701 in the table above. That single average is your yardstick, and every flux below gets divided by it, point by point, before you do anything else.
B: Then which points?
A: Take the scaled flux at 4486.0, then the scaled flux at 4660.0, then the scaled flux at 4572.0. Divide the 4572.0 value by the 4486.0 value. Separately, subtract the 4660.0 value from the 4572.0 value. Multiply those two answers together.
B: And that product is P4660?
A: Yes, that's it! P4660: -0.26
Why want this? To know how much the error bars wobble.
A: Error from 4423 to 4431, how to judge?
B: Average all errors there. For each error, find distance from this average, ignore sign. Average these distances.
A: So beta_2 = 0.20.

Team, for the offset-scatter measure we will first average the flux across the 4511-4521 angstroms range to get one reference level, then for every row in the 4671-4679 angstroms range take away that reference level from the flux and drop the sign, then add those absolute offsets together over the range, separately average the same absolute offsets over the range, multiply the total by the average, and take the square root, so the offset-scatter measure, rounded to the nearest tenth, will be 12.7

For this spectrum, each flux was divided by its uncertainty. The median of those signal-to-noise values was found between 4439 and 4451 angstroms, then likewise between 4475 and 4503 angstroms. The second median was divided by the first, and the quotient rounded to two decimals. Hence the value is 1.22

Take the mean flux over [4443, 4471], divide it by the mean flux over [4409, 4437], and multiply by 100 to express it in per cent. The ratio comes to 123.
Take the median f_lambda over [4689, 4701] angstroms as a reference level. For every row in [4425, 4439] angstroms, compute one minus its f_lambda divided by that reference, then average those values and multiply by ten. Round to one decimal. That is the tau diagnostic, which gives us 4.7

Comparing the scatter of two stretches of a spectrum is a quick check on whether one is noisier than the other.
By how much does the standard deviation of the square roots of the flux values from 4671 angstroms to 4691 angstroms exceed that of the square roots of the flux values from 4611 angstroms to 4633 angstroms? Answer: -0.04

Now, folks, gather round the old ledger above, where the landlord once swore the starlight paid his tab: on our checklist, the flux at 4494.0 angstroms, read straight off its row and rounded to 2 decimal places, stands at 26.41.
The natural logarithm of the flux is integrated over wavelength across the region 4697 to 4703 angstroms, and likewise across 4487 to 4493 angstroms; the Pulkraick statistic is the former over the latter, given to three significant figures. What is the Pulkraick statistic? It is 1.08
